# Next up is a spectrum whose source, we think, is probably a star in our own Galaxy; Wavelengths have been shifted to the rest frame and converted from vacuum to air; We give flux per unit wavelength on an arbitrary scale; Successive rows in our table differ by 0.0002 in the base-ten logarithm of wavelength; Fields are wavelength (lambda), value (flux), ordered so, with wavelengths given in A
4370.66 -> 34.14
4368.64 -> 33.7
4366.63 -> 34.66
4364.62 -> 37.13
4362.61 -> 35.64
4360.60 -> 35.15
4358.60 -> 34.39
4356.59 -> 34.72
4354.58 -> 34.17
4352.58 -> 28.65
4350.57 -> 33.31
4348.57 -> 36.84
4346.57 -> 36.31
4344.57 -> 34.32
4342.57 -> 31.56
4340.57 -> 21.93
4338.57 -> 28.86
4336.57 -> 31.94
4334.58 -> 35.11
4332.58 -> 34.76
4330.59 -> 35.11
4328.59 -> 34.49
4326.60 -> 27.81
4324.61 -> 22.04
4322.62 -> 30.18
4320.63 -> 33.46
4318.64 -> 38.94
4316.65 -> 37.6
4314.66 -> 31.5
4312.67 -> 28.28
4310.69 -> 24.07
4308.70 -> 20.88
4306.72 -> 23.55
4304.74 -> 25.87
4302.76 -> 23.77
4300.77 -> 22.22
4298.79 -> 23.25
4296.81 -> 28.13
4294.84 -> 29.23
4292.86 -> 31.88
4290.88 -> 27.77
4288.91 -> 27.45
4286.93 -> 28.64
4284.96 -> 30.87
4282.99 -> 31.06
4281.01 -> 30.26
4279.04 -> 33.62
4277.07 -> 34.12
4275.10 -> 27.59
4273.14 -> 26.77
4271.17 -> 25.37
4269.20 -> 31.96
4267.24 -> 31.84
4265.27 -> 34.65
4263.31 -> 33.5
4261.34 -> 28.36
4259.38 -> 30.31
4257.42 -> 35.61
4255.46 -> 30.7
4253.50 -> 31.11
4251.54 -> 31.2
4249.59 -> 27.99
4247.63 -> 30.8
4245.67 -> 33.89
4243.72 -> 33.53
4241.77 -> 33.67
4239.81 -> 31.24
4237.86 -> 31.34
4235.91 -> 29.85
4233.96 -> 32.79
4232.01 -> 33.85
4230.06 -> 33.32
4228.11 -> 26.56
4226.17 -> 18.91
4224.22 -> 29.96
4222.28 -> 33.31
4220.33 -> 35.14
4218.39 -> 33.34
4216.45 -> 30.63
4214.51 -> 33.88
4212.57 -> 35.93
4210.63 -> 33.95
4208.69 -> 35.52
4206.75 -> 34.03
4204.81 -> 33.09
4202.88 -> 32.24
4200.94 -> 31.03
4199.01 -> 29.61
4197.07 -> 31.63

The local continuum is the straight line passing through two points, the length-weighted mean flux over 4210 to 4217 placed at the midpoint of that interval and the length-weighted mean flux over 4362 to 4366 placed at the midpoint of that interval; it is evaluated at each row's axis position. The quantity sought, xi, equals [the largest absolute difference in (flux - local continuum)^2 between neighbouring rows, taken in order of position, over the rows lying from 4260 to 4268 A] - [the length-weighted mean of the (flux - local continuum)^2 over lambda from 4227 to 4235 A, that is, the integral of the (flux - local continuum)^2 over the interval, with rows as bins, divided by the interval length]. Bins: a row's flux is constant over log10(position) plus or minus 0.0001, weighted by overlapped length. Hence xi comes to 19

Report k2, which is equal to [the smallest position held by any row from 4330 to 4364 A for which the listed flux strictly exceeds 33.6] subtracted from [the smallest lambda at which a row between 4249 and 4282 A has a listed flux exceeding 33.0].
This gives -73.2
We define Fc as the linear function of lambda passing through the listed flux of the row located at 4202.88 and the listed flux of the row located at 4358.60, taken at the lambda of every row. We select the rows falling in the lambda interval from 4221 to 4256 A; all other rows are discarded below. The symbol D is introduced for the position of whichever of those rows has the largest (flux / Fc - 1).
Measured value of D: 4232.01 A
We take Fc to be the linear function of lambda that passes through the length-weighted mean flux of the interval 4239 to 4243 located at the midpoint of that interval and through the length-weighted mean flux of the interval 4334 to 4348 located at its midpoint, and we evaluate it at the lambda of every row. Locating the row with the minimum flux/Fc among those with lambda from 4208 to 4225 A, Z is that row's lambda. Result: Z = 4224.22 A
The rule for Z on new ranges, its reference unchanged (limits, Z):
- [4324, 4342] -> 4324.61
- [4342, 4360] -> 4352.58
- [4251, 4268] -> 4261.34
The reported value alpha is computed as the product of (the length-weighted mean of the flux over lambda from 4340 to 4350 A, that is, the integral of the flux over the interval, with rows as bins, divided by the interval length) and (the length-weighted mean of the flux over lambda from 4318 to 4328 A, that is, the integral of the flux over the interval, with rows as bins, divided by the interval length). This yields 993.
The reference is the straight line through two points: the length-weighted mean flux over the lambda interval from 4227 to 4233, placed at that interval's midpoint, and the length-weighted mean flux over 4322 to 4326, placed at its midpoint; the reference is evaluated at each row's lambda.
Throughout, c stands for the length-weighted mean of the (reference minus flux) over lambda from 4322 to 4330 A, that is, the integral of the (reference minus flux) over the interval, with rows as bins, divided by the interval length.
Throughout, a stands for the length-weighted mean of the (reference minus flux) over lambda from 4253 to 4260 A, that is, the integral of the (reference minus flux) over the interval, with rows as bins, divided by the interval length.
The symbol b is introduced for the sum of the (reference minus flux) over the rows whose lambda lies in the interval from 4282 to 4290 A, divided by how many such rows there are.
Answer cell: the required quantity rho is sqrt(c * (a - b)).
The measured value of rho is 1.74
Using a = -2.5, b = -1.5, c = -3.1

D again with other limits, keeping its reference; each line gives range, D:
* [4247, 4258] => 4257.42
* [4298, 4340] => 4318.64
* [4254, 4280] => 4257.42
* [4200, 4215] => 4212.57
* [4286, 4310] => 4292.86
